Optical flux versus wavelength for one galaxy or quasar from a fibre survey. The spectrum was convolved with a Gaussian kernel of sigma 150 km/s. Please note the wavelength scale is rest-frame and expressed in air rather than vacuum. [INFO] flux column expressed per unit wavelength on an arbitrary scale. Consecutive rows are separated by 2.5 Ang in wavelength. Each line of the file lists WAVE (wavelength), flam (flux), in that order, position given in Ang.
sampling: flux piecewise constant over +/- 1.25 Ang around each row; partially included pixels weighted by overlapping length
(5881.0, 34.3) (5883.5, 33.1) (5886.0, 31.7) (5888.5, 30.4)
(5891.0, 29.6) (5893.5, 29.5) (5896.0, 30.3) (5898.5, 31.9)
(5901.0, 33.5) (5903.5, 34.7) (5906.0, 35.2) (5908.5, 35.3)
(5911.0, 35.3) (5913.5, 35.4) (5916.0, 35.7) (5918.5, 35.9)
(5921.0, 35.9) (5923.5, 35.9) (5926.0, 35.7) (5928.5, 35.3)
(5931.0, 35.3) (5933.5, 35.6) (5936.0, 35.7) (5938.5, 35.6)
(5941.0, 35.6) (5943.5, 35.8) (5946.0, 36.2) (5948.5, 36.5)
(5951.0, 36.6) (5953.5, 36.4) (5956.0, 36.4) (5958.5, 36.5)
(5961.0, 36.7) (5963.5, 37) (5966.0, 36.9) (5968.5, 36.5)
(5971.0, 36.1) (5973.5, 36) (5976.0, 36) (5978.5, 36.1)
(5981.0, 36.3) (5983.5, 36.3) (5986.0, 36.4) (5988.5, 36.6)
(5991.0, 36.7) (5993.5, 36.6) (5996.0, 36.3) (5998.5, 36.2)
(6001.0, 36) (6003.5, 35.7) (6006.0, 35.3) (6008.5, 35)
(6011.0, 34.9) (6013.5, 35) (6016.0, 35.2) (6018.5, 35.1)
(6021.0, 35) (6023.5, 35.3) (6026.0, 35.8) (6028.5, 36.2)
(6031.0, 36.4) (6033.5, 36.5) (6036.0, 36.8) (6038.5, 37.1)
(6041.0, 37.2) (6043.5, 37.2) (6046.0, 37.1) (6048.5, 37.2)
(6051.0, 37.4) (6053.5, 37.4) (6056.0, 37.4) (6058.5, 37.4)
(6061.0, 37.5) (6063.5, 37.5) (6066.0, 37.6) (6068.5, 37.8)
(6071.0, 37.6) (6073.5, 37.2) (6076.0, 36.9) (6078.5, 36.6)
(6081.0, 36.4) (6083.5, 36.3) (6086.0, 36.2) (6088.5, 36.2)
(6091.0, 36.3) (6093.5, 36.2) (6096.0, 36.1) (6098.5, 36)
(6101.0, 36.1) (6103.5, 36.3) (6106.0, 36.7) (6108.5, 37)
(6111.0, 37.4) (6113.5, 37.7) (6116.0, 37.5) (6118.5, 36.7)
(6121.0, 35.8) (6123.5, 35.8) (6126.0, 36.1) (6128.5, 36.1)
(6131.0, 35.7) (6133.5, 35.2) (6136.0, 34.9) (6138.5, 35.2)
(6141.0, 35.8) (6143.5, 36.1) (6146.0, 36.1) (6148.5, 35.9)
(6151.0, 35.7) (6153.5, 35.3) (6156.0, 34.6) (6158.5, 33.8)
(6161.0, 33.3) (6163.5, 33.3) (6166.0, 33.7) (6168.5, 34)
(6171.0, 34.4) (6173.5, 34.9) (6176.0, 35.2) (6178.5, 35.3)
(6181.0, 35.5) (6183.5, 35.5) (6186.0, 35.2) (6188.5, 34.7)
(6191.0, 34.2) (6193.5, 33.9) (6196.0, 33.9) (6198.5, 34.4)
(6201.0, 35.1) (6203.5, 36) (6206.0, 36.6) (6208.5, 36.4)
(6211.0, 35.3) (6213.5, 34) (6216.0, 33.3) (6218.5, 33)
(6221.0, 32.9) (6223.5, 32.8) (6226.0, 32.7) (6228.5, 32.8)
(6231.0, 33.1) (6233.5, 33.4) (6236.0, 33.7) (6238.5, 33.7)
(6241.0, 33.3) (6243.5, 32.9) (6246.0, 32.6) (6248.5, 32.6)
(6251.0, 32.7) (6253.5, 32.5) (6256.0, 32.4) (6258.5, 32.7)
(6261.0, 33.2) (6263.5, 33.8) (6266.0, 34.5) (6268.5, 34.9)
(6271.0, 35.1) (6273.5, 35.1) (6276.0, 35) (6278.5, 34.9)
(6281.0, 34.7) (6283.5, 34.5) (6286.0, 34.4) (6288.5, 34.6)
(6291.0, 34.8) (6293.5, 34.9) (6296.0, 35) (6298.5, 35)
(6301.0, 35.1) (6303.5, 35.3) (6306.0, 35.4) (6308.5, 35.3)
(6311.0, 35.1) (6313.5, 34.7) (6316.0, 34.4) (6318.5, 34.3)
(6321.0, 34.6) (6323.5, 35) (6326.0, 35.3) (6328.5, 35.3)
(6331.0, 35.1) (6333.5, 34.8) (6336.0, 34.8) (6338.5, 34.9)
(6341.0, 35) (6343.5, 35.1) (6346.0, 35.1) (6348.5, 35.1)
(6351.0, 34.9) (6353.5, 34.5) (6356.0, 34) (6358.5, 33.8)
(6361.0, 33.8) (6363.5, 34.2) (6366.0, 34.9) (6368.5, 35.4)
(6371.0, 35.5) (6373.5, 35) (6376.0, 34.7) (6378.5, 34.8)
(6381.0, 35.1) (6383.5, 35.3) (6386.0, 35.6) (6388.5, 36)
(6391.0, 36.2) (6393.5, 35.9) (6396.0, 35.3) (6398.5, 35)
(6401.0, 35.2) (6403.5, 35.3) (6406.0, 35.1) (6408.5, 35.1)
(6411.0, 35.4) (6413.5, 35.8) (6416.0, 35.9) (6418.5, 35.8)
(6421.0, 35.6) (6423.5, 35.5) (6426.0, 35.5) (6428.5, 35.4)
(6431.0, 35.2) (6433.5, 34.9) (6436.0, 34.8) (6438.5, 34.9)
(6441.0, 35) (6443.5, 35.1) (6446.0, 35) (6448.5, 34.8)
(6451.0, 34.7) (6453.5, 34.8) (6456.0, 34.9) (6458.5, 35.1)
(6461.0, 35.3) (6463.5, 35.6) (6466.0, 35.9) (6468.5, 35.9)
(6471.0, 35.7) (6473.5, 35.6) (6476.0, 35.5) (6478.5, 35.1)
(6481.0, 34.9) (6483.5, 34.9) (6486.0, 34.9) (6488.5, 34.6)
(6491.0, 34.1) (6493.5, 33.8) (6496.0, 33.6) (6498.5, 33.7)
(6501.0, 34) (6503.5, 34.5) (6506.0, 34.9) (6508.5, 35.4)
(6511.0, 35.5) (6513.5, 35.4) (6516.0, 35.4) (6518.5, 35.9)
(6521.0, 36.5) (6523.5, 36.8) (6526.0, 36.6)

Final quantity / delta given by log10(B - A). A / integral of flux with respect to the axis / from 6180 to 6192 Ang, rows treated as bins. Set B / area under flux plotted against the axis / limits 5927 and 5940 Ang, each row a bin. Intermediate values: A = 420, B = 462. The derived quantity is 1.6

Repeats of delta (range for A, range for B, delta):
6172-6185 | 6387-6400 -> 0.7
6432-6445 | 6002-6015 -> 0.5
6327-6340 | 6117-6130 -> 1.2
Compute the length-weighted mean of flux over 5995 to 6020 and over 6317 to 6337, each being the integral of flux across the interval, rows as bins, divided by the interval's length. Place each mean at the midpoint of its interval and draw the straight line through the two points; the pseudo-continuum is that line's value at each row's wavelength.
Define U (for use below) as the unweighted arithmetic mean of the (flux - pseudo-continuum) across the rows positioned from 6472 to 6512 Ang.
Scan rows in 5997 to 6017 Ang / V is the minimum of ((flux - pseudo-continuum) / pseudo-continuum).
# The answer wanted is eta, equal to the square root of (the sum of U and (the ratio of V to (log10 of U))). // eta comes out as 0.31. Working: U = 0.1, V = -0.02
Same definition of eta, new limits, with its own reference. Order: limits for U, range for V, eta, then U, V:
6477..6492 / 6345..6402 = 0.41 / 0.1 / -0.03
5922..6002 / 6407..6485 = 0.80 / 0.6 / 0.00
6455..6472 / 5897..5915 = 1.46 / 0.8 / -0.11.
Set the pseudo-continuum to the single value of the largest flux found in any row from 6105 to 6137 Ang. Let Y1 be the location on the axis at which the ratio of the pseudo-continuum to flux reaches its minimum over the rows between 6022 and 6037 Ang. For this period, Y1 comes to 6036.0 Ang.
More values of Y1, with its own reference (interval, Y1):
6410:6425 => 6416.0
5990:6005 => 5991.0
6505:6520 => 6518.5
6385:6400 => 6391.0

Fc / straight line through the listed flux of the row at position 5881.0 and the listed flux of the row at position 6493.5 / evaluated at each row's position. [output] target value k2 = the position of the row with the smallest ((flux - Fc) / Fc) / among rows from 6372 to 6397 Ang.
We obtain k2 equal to 6376.0 Ang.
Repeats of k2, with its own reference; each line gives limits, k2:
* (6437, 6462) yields 6451.0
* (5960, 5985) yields 5973.5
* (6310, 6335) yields 6318.5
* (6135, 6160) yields 6158.5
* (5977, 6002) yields 6001.0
